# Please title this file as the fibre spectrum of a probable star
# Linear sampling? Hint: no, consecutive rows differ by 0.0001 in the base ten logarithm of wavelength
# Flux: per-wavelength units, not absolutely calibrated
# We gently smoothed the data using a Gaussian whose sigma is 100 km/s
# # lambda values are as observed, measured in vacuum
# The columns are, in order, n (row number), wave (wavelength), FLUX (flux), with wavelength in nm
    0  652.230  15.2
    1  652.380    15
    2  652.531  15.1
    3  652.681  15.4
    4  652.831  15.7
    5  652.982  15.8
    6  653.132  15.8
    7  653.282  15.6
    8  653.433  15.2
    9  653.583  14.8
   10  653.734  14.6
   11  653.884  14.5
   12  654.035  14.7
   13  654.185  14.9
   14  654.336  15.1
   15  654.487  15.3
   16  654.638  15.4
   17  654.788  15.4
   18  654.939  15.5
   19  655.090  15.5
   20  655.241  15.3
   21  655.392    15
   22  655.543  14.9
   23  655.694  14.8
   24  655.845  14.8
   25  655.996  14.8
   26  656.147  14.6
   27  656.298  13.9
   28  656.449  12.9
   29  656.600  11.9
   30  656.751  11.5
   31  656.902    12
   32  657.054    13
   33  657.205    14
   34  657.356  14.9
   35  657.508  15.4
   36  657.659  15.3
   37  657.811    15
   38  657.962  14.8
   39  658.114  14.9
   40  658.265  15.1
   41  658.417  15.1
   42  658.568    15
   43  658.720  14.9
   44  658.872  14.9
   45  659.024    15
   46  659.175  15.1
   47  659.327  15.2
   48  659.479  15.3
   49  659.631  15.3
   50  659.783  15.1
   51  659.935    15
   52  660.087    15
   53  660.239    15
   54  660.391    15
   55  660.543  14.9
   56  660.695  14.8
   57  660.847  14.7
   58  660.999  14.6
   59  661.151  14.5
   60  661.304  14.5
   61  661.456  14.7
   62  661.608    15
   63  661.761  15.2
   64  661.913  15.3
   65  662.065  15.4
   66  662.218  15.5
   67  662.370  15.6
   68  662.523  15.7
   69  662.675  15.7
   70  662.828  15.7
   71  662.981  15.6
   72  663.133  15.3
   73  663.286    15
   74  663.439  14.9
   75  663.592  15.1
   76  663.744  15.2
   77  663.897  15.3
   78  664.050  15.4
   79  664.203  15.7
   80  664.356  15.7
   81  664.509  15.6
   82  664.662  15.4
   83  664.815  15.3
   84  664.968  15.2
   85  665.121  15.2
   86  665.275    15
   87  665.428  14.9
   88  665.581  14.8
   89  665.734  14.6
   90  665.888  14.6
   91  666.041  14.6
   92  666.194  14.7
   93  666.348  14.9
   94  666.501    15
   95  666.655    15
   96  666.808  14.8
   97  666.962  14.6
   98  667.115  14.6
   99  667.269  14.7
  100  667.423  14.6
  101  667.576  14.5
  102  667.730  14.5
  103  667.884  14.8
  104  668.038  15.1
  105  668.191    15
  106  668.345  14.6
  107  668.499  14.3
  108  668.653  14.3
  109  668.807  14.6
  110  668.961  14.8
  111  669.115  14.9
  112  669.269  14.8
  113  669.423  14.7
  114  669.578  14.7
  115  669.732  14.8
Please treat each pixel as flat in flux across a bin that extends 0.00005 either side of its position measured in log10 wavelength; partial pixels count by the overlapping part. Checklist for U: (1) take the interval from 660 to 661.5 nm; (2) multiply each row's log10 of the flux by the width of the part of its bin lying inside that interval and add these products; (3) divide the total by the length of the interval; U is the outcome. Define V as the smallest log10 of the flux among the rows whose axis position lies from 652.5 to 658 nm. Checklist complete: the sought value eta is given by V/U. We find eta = 0.91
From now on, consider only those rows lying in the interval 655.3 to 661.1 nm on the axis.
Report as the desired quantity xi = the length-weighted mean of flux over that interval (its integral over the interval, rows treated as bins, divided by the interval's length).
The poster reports 14.6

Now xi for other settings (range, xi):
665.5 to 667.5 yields 14.7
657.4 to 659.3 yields 15.0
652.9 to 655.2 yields 15.2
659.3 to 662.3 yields 15.0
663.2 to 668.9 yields 14.9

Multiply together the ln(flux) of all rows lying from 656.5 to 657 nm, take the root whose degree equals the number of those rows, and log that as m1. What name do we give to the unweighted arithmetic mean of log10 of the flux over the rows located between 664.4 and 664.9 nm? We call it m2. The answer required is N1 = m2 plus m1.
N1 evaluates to 3.66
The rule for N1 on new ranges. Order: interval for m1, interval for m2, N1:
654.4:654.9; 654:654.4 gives 3.91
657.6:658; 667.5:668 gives 3.87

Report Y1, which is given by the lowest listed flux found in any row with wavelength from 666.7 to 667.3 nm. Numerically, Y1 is 14.6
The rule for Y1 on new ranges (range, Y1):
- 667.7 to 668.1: 14.5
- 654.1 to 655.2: 14.9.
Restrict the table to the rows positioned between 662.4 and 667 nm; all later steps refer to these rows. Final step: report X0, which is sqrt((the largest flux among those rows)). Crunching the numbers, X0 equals 3.96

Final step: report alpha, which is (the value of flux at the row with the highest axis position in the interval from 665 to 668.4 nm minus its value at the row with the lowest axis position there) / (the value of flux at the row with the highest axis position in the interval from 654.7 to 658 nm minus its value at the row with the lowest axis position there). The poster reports 1.0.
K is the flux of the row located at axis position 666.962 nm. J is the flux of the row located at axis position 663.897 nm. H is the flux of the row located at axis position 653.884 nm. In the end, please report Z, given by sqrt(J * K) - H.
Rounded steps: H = 14.5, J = 15.3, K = 14.6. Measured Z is 0.45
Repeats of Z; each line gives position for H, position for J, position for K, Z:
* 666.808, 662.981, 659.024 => 0.50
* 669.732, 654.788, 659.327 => 0.50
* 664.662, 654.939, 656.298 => -0.72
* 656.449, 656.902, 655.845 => 0.43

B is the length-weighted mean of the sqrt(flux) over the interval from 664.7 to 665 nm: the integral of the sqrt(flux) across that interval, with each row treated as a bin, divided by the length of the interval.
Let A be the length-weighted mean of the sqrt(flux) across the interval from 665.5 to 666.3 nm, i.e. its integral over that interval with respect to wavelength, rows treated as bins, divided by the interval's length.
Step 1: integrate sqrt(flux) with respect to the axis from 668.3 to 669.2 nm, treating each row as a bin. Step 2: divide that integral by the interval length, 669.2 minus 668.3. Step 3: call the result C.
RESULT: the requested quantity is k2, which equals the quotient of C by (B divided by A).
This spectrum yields 3.74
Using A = 3.83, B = 3.91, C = 3.82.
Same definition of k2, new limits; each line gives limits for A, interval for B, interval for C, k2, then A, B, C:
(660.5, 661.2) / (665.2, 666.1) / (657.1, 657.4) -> 3.78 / 3.84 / 3.84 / 3.78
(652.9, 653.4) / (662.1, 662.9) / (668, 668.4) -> 3.87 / 3.96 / 3.95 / 3.87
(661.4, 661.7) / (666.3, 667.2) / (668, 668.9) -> 3.83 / 3.85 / 3.85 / 3.83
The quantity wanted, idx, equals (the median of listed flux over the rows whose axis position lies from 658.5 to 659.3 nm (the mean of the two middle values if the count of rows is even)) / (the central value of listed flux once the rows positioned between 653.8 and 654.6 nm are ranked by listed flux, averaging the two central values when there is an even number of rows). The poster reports 1.01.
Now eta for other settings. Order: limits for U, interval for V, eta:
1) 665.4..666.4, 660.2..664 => 0.99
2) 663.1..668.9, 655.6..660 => 0.90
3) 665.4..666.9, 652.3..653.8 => 1.00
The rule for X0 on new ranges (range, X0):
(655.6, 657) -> 3.85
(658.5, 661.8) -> 3.91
